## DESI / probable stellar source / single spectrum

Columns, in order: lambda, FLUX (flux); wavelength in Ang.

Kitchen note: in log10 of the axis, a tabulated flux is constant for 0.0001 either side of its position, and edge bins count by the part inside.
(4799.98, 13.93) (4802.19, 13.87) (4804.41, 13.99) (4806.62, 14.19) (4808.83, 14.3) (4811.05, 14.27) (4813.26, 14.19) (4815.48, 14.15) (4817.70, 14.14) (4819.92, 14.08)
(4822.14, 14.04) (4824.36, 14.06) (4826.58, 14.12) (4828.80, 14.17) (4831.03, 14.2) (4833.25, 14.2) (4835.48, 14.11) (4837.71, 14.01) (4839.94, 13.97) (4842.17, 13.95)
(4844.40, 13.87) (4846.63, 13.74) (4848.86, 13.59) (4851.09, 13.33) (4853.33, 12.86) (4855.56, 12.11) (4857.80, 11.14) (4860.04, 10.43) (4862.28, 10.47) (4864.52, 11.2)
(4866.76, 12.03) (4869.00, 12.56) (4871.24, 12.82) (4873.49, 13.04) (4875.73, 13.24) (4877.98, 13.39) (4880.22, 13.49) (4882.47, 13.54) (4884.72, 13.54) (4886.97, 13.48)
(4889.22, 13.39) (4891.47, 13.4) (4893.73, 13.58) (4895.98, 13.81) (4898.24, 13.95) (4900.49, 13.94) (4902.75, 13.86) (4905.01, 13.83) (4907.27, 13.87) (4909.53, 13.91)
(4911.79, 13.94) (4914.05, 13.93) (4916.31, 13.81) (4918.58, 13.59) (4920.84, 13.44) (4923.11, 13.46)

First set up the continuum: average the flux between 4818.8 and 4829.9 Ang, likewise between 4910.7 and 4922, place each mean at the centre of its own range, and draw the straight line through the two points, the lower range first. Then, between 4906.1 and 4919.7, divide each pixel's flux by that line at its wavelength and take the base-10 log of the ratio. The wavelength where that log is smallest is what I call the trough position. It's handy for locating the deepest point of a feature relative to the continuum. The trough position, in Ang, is 4918.58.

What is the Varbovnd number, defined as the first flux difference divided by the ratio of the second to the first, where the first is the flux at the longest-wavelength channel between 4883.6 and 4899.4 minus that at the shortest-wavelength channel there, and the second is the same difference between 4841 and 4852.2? -0.27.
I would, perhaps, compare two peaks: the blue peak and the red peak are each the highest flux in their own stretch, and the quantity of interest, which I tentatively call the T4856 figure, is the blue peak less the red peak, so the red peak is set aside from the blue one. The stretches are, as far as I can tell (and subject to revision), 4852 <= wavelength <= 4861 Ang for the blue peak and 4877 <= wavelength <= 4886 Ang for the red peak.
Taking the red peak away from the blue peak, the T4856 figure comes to -0.7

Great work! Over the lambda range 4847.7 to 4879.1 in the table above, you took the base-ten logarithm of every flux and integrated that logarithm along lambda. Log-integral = 34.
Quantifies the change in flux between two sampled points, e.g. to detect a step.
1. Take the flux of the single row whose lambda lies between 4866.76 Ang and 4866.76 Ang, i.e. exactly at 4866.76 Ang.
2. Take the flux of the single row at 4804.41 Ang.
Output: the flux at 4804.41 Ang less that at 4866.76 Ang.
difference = 2.0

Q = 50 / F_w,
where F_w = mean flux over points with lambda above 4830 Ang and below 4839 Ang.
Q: 3.54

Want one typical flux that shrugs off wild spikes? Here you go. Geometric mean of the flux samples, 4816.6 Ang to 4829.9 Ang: 14.1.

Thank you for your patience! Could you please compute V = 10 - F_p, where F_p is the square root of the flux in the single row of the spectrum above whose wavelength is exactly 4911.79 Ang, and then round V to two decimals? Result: 6.27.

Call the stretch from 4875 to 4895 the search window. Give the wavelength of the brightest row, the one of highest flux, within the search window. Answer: 4893.73 Ang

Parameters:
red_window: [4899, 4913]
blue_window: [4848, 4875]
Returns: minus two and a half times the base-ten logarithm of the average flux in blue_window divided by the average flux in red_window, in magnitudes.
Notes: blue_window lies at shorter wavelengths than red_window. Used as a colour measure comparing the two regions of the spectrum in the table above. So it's 0.15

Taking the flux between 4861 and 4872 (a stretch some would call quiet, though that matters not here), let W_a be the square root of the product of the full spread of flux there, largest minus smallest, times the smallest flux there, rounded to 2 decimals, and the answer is 4.96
